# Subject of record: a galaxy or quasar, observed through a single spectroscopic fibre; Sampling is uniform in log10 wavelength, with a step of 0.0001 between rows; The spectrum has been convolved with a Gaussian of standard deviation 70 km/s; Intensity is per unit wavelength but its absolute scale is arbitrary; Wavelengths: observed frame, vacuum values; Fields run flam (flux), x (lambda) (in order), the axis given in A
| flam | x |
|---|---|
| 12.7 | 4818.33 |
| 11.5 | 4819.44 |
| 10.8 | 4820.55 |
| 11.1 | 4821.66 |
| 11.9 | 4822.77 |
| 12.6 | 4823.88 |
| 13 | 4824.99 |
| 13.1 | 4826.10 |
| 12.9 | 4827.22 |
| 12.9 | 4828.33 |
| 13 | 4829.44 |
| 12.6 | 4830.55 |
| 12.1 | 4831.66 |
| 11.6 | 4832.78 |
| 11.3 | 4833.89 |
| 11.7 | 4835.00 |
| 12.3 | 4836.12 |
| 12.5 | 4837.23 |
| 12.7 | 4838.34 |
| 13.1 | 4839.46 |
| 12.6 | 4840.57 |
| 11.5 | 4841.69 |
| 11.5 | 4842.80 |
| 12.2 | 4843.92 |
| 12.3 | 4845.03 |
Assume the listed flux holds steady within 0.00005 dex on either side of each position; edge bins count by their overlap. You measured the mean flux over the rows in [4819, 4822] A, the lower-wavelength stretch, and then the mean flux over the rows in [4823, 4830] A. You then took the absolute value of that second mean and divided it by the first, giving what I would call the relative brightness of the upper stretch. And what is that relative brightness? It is 1.16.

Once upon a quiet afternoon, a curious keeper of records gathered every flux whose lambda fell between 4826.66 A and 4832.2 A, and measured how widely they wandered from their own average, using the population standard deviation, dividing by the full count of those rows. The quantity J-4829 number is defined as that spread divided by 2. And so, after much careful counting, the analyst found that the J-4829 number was 0.16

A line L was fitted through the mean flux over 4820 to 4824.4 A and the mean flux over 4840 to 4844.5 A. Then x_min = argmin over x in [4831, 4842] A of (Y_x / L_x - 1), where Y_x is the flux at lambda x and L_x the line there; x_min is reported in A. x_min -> 4833.89 A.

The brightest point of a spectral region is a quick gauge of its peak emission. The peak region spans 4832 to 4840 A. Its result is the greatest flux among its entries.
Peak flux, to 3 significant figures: 13.1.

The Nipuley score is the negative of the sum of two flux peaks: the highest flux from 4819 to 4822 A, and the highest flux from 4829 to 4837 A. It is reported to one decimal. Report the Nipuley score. -24.5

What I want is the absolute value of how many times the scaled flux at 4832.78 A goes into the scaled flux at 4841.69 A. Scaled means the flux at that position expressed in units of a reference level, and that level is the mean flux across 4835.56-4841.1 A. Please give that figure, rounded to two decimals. 0.99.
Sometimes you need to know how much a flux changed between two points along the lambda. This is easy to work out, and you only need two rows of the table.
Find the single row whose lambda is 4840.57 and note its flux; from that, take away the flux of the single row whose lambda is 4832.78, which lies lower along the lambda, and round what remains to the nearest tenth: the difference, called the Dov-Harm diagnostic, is 1.0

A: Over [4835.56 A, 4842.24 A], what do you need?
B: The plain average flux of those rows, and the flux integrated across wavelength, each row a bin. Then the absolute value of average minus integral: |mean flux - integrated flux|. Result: 71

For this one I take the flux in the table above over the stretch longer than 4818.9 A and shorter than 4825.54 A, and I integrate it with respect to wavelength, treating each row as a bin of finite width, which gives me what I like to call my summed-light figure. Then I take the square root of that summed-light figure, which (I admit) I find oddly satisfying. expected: 8.9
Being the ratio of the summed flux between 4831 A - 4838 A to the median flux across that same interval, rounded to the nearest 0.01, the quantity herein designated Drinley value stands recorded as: 6.01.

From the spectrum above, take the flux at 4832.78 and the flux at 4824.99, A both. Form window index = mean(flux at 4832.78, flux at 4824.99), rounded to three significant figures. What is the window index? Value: 12.3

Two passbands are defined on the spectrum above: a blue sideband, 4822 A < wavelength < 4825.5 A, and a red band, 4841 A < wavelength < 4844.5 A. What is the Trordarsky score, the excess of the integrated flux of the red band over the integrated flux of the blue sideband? -2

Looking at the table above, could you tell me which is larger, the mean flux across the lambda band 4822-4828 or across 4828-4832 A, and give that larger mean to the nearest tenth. 12.7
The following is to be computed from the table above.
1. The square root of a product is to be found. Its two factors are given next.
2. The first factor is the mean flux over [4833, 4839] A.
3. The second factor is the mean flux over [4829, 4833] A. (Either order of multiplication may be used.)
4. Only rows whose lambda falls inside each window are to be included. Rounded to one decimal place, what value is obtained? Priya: 12.2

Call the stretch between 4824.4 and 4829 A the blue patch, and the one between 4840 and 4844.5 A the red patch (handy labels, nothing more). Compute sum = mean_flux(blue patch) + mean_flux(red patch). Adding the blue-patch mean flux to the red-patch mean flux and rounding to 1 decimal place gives 24.9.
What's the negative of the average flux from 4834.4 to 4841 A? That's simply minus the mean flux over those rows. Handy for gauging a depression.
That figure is -12.5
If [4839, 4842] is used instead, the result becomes -12.4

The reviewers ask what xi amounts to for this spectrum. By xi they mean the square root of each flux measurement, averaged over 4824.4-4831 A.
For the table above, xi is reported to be 3.59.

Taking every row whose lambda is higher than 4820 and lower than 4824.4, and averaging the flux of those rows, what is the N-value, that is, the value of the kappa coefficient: 11.6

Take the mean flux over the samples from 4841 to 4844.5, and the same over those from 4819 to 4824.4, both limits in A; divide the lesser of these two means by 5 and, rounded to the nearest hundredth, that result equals 2.32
